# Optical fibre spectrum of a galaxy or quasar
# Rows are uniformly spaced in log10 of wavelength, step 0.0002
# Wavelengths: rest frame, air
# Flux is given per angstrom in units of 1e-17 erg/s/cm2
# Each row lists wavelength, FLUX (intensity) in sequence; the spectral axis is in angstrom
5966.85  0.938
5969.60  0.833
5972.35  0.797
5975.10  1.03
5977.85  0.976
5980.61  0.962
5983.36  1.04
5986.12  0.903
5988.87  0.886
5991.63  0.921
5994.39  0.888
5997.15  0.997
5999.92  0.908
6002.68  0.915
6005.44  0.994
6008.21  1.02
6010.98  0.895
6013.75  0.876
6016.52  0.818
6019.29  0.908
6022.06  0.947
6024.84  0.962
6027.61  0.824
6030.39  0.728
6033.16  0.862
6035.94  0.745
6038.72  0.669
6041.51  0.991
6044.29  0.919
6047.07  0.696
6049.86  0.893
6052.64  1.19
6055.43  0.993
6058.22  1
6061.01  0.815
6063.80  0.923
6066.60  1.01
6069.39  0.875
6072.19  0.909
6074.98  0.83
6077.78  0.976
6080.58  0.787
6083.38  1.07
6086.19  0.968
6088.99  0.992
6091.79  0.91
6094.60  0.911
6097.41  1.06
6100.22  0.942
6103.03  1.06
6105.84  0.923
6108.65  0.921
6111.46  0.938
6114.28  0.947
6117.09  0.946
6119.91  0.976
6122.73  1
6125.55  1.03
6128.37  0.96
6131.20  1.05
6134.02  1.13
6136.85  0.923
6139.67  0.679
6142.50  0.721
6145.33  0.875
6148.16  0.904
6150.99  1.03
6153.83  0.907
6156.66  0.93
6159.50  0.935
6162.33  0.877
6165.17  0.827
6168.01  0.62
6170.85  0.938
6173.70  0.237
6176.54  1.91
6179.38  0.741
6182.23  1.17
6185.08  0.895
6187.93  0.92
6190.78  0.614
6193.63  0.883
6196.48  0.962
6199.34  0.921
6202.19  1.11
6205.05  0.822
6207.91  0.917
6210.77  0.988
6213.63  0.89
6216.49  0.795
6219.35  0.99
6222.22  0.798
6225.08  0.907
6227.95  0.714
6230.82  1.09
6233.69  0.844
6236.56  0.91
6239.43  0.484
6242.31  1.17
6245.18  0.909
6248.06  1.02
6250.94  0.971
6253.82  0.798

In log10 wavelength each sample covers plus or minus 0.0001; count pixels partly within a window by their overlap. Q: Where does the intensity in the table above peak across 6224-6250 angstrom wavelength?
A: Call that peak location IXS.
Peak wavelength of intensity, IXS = 6242.31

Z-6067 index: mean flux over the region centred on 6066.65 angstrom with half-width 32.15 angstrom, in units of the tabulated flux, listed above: 0.919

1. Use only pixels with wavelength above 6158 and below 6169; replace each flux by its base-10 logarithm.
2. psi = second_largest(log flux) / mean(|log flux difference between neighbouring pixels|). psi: -0.96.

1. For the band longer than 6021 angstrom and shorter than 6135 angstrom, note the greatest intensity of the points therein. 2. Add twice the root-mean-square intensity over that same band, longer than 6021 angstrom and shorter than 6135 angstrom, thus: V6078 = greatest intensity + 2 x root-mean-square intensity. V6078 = 3.07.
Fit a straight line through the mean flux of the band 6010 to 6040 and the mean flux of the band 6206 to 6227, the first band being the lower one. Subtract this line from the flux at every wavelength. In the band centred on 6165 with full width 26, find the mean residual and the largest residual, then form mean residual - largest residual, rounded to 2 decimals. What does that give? -1.00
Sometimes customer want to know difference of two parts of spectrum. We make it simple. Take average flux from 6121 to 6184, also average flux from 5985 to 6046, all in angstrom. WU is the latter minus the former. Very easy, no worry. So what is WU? -0.04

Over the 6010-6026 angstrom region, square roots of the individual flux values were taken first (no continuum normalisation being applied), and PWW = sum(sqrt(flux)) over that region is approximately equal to 5.69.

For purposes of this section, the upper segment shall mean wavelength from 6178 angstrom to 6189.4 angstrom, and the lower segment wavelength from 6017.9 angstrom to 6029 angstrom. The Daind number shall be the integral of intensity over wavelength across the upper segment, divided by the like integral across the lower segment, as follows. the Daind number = 1.05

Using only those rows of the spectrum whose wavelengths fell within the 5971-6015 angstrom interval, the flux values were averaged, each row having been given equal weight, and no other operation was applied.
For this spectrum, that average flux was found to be 0.94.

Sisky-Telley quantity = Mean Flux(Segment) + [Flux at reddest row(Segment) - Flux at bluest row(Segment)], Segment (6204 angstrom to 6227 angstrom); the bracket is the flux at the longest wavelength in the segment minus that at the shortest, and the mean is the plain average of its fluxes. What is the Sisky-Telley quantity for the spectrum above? 0.97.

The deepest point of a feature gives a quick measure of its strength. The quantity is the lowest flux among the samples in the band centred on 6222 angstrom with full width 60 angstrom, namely 0.484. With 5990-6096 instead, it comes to 0.669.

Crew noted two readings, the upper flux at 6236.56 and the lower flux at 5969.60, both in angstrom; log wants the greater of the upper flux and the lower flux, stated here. 0.910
